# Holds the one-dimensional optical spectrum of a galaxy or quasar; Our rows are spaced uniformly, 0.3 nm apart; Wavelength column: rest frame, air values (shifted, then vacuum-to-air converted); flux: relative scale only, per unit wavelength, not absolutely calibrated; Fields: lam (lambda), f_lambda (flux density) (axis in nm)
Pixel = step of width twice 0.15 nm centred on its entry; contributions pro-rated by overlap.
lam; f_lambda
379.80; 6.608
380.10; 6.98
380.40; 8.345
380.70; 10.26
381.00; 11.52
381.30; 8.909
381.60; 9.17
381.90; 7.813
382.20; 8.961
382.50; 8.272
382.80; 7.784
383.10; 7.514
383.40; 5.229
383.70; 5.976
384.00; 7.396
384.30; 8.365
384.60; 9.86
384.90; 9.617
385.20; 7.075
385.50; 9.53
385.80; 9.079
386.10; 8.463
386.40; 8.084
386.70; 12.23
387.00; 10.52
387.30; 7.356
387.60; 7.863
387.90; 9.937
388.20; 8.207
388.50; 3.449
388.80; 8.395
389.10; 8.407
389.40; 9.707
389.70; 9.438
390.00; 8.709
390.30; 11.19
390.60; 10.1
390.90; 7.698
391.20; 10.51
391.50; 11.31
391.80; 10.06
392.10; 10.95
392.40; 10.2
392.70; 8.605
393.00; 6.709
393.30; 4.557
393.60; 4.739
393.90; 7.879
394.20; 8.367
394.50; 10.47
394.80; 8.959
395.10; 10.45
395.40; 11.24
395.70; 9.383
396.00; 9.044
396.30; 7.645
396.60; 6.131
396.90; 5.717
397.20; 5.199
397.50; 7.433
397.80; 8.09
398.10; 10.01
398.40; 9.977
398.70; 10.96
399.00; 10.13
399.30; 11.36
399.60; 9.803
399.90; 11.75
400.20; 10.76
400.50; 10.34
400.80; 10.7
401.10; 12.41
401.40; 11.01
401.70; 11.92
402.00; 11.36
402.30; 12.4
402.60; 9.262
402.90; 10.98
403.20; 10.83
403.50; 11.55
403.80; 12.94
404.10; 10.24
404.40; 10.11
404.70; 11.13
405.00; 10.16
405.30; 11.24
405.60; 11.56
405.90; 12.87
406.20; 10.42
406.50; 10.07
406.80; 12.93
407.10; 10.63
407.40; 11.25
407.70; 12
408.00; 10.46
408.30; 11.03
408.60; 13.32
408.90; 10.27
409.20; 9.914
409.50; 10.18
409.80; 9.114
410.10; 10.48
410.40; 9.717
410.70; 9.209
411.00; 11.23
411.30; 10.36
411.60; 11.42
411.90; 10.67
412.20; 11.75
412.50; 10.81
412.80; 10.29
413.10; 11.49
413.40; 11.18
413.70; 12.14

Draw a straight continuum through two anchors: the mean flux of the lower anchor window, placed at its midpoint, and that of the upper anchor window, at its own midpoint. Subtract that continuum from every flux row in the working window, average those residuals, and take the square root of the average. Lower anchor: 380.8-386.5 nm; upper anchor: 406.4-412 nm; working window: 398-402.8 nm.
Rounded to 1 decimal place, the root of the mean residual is 1.0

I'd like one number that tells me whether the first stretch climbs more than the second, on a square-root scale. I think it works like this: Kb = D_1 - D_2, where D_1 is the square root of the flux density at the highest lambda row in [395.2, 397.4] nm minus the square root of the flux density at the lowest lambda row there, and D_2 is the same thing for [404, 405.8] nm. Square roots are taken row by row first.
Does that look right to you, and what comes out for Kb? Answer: -1.3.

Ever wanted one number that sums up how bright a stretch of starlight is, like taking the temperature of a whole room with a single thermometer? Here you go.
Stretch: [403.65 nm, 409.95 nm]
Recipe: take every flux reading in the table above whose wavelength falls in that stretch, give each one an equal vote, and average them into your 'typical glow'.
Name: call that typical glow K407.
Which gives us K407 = 11.0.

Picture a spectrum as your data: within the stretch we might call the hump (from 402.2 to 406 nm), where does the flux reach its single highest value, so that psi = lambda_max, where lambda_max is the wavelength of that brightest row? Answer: 403.80 nm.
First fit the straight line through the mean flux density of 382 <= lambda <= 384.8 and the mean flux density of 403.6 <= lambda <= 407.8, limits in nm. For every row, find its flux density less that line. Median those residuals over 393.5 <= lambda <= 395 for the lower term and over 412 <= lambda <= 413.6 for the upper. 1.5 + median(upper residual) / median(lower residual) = 2.7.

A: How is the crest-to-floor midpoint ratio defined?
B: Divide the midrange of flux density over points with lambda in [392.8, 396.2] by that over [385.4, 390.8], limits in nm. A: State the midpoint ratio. 1.01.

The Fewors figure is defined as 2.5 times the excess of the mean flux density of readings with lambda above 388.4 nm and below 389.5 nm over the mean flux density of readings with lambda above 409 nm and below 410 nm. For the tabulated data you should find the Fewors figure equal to -5.6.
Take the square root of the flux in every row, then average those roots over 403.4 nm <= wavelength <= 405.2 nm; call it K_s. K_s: 3.3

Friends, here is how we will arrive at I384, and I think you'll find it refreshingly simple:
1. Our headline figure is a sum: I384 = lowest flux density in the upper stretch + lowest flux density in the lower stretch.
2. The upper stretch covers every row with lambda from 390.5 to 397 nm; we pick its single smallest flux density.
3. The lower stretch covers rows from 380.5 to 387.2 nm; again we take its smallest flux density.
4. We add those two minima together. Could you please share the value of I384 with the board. 9.8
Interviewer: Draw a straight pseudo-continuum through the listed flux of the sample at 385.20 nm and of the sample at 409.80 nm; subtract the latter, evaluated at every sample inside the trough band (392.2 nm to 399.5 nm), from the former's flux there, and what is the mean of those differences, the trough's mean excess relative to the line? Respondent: 0.5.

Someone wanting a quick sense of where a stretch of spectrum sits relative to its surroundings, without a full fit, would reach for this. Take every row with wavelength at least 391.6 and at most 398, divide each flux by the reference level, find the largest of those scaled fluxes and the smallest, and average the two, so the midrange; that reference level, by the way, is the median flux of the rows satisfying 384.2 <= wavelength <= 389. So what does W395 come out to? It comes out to 0.94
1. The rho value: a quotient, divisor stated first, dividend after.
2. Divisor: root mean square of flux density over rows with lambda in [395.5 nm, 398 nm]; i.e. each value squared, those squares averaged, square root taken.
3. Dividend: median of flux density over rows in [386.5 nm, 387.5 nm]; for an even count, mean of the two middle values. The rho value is 1.41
